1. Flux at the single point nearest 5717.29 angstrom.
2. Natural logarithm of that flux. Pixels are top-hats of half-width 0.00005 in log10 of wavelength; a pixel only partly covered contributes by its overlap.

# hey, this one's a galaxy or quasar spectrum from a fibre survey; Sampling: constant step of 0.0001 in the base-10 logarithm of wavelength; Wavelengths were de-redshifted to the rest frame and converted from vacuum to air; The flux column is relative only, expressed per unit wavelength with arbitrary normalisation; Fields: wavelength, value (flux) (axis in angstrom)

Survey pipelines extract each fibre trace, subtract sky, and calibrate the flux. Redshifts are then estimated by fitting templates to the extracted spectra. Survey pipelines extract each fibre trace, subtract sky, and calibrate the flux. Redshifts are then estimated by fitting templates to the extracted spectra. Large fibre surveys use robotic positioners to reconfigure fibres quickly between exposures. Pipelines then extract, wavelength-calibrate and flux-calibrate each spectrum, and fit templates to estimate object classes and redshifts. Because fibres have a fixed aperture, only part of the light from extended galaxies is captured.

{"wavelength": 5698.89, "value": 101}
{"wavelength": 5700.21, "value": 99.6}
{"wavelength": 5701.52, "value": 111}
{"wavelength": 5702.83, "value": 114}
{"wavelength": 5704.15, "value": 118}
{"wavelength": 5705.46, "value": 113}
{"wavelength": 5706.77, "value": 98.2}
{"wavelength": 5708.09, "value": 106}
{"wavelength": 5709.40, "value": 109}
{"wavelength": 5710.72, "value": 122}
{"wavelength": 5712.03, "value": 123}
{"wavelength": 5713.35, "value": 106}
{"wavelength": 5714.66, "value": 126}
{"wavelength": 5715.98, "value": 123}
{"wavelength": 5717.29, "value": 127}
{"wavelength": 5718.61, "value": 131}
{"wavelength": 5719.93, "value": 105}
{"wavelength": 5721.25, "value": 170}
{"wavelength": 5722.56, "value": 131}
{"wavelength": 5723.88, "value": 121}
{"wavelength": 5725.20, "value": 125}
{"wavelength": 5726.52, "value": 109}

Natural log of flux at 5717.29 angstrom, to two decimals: 4.84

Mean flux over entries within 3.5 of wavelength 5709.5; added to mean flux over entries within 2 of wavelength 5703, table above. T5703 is 226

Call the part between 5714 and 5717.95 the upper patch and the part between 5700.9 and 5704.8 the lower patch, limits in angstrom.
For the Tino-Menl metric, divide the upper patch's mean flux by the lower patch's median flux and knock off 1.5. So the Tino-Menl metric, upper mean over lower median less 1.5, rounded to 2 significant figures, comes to -0.40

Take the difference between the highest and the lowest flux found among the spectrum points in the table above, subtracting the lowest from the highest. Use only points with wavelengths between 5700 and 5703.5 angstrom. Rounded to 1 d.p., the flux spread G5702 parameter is 14.4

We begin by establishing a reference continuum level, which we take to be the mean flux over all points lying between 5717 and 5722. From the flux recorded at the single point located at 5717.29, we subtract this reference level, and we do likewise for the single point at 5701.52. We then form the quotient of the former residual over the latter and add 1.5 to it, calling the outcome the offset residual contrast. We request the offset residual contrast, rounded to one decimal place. 1.8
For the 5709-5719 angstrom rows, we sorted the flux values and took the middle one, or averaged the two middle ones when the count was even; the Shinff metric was 123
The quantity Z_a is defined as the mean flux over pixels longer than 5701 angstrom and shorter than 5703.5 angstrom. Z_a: 112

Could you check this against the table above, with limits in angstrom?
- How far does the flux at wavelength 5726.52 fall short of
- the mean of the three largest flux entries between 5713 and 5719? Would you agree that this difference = 19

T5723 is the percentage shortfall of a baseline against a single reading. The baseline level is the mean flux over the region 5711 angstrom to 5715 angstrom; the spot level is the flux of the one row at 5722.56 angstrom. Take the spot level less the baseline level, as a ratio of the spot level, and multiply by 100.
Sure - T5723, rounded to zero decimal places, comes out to 10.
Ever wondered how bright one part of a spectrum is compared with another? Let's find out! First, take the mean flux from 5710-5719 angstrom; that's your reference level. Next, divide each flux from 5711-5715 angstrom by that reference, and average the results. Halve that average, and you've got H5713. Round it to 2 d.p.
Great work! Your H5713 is 0.48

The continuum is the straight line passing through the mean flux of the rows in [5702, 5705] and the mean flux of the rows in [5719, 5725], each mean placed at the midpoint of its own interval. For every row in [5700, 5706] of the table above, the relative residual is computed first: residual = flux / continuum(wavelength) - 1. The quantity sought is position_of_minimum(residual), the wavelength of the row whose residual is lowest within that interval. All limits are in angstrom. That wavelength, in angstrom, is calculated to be 5700.21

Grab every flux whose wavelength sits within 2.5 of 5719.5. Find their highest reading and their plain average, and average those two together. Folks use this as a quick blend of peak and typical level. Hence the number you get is 152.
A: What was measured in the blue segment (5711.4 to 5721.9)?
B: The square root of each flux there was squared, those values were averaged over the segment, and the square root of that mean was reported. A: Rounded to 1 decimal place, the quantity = 11.2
